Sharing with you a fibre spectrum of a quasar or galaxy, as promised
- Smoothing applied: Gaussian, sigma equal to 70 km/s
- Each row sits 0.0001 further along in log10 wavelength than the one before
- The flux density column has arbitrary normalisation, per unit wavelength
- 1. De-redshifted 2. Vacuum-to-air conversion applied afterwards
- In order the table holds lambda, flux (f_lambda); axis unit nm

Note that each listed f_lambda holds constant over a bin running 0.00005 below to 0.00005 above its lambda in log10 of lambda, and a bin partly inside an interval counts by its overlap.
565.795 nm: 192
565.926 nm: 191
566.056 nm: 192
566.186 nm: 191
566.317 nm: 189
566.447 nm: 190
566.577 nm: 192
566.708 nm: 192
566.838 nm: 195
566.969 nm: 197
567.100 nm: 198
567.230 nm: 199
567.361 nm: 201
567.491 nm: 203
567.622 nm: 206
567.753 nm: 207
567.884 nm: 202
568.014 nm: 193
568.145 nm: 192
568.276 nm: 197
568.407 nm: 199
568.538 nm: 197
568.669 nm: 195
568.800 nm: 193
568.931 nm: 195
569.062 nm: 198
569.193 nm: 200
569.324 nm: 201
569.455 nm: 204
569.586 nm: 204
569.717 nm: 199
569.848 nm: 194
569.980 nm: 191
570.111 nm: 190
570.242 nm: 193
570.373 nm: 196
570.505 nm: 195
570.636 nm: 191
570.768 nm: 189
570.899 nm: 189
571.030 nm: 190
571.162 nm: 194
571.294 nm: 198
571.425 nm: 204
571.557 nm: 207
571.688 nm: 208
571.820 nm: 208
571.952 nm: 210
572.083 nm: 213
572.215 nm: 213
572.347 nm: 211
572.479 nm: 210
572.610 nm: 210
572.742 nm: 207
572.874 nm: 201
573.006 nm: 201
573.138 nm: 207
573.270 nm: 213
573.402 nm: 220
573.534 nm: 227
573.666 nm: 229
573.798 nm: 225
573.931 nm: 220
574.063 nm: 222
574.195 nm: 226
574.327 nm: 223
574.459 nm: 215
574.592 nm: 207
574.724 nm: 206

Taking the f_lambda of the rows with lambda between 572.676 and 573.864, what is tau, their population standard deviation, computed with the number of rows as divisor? 10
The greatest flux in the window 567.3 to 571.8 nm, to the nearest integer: 208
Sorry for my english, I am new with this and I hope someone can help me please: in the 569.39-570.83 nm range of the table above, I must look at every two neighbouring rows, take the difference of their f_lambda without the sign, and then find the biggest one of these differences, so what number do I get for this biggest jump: 5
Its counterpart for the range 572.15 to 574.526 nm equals 8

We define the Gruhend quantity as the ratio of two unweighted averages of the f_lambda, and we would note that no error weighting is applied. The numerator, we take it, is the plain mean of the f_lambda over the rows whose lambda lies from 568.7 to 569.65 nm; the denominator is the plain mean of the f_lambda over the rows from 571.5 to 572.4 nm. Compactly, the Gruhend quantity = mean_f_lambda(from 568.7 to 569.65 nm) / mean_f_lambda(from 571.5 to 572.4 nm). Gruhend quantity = 0.95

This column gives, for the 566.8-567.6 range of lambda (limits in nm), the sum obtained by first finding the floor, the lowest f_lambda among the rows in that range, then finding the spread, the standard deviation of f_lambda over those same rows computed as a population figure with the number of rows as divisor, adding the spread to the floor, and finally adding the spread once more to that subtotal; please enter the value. 200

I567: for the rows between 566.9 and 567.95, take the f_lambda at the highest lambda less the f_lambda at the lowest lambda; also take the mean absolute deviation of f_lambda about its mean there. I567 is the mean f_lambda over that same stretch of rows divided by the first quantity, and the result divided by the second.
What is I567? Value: 14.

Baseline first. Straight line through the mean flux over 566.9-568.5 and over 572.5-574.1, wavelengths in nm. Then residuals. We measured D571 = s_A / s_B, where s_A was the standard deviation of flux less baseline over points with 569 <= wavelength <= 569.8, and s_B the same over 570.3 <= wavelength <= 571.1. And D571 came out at 0.63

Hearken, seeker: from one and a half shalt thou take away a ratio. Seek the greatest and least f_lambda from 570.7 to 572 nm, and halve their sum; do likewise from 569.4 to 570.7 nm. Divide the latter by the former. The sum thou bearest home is 0.51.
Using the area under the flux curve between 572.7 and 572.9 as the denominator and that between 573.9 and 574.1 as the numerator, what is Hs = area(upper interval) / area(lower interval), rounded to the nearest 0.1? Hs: 1.1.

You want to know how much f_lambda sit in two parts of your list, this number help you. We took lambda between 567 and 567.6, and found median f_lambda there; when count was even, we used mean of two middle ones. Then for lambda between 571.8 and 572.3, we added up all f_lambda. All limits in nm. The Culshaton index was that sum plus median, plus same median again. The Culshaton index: 1244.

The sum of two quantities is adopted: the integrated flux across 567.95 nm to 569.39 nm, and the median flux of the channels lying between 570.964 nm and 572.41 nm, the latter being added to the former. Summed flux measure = 491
